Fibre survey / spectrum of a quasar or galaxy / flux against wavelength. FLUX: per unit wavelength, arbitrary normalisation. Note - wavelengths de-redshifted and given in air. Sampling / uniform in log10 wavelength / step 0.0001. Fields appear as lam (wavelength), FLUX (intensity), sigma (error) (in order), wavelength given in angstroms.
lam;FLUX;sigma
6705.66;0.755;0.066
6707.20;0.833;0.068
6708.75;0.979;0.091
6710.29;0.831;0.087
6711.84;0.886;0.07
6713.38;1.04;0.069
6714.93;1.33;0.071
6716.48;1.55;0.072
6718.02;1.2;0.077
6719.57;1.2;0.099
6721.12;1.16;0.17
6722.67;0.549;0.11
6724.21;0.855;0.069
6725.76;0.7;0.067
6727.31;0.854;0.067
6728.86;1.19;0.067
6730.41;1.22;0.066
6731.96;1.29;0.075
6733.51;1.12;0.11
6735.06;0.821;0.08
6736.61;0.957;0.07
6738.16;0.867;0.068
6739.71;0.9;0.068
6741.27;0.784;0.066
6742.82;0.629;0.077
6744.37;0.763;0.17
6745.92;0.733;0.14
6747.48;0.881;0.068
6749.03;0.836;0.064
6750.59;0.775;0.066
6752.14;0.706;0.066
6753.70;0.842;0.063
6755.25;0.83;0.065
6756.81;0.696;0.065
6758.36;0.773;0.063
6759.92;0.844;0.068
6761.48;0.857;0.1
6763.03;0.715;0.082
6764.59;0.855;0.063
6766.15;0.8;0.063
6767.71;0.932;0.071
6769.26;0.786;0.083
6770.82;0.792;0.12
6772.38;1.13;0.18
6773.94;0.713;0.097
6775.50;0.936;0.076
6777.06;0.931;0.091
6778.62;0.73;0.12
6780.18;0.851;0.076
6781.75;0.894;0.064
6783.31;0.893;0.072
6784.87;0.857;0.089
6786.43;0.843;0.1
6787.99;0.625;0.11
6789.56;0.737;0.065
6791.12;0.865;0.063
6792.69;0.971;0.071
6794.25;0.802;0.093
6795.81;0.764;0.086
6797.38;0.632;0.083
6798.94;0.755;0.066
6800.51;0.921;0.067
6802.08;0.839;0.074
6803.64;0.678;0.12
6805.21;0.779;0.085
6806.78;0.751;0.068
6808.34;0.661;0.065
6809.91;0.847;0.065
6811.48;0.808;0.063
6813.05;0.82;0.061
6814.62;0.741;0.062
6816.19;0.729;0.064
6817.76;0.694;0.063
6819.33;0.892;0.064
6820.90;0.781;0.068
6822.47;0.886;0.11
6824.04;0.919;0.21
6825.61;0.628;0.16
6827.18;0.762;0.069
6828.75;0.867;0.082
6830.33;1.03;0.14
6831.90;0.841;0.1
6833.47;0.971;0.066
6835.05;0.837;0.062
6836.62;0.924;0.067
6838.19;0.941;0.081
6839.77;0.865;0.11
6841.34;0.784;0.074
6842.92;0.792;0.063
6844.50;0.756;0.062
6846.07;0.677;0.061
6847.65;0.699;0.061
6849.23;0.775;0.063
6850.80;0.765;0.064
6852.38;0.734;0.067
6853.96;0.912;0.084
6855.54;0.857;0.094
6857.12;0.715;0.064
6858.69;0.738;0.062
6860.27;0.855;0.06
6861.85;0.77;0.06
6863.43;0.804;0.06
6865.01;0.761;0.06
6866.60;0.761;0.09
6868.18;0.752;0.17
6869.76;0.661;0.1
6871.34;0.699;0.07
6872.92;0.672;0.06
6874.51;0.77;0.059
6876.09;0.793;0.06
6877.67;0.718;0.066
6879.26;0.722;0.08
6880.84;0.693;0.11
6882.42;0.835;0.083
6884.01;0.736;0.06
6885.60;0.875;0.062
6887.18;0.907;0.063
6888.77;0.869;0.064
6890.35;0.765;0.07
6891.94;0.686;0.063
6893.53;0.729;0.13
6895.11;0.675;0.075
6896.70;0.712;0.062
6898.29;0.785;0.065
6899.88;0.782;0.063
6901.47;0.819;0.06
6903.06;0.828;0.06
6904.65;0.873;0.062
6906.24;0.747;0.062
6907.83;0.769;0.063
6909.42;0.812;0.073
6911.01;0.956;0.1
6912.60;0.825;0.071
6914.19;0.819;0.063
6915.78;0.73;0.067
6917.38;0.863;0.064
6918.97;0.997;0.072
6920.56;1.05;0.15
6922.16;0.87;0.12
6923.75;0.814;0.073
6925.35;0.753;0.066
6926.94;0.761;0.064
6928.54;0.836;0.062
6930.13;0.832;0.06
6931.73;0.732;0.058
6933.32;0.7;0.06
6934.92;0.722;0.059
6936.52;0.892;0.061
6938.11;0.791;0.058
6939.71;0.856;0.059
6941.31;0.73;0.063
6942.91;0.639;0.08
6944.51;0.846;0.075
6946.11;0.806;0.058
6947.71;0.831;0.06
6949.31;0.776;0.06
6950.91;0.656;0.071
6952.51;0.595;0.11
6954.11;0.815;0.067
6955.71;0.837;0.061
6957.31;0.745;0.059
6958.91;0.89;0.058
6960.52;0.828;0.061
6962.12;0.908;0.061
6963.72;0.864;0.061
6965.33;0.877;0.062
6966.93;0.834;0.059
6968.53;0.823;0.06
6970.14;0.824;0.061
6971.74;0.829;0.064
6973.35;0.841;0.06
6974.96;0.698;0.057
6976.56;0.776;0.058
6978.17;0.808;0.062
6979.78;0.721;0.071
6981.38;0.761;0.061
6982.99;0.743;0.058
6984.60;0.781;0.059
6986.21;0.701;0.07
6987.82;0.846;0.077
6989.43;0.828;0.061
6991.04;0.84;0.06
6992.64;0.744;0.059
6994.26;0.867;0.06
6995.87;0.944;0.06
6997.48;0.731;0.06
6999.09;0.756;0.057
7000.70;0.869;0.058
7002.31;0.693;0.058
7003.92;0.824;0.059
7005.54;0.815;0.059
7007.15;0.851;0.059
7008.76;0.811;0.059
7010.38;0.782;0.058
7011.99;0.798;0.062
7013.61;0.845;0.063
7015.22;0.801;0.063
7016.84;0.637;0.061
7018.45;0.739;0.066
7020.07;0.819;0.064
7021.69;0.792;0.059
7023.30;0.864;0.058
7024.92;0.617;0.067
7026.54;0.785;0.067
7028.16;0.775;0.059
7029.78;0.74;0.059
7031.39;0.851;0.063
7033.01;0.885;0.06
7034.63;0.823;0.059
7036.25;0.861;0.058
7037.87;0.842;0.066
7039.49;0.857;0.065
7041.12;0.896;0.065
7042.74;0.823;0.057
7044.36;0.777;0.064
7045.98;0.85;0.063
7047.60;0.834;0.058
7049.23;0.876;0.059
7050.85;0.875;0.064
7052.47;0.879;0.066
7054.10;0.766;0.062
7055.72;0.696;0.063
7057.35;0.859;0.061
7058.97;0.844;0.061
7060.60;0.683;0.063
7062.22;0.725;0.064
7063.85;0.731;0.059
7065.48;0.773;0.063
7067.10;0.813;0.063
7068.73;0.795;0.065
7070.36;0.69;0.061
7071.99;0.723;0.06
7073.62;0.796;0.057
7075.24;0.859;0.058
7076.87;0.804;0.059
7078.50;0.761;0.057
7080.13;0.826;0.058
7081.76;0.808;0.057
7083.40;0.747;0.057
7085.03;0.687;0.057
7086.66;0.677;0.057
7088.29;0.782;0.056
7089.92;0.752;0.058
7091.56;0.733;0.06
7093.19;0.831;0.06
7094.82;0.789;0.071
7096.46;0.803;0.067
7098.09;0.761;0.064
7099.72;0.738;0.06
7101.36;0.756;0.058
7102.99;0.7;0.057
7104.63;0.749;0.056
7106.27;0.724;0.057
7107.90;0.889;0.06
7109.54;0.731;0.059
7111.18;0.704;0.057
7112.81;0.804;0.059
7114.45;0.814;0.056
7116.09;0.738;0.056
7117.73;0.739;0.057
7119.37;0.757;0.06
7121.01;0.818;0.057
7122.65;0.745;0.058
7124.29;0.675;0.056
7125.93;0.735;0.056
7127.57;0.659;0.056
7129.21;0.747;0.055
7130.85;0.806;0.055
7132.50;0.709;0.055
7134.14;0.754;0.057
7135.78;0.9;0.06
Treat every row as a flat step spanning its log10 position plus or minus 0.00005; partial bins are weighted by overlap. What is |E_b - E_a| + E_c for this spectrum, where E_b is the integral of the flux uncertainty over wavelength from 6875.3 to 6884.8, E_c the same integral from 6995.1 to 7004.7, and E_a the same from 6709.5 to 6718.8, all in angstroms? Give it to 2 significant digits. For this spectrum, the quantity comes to 0.60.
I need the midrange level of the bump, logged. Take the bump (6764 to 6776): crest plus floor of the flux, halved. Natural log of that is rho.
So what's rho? -0.082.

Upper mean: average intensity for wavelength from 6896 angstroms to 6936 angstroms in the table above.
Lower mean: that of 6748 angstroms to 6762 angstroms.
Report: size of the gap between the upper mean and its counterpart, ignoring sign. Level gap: 0.020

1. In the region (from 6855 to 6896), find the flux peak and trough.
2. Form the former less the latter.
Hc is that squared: 0.06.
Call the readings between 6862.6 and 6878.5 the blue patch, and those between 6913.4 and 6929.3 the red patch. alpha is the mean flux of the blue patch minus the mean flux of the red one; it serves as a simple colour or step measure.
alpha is -0.11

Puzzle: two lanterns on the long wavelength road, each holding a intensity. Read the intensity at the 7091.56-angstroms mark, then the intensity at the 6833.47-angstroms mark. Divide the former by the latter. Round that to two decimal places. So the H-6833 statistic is 0.75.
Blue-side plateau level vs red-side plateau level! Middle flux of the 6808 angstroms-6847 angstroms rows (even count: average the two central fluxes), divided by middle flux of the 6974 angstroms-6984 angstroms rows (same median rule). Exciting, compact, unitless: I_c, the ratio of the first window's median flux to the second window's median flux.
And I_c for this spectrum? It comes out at 1.09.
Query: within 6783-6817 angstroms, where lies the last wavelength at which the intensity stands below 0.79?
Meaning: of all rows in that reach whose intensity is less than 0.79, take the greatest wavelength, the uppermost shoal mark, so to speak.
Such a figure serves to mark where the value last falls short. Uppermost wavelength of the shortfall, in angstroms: 6816.19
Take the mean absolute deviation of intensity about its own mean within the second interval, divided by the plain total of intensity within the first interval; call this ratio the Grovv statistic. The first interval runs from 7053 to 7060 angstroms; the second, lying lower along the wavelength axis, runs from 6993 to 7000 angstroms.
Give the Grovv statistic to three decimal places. 0.026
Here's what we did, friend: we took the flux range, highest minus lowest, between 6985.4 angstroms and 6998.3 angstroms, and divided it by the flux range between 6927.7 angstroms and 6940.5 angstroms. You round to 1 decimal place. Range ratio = 1.3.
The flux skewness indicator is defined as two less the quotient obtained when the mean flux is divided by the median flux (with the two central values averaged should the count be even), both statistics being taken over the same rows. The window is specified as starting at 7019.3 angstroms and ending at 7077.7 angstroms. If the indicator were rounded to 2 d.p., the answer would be 1.02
